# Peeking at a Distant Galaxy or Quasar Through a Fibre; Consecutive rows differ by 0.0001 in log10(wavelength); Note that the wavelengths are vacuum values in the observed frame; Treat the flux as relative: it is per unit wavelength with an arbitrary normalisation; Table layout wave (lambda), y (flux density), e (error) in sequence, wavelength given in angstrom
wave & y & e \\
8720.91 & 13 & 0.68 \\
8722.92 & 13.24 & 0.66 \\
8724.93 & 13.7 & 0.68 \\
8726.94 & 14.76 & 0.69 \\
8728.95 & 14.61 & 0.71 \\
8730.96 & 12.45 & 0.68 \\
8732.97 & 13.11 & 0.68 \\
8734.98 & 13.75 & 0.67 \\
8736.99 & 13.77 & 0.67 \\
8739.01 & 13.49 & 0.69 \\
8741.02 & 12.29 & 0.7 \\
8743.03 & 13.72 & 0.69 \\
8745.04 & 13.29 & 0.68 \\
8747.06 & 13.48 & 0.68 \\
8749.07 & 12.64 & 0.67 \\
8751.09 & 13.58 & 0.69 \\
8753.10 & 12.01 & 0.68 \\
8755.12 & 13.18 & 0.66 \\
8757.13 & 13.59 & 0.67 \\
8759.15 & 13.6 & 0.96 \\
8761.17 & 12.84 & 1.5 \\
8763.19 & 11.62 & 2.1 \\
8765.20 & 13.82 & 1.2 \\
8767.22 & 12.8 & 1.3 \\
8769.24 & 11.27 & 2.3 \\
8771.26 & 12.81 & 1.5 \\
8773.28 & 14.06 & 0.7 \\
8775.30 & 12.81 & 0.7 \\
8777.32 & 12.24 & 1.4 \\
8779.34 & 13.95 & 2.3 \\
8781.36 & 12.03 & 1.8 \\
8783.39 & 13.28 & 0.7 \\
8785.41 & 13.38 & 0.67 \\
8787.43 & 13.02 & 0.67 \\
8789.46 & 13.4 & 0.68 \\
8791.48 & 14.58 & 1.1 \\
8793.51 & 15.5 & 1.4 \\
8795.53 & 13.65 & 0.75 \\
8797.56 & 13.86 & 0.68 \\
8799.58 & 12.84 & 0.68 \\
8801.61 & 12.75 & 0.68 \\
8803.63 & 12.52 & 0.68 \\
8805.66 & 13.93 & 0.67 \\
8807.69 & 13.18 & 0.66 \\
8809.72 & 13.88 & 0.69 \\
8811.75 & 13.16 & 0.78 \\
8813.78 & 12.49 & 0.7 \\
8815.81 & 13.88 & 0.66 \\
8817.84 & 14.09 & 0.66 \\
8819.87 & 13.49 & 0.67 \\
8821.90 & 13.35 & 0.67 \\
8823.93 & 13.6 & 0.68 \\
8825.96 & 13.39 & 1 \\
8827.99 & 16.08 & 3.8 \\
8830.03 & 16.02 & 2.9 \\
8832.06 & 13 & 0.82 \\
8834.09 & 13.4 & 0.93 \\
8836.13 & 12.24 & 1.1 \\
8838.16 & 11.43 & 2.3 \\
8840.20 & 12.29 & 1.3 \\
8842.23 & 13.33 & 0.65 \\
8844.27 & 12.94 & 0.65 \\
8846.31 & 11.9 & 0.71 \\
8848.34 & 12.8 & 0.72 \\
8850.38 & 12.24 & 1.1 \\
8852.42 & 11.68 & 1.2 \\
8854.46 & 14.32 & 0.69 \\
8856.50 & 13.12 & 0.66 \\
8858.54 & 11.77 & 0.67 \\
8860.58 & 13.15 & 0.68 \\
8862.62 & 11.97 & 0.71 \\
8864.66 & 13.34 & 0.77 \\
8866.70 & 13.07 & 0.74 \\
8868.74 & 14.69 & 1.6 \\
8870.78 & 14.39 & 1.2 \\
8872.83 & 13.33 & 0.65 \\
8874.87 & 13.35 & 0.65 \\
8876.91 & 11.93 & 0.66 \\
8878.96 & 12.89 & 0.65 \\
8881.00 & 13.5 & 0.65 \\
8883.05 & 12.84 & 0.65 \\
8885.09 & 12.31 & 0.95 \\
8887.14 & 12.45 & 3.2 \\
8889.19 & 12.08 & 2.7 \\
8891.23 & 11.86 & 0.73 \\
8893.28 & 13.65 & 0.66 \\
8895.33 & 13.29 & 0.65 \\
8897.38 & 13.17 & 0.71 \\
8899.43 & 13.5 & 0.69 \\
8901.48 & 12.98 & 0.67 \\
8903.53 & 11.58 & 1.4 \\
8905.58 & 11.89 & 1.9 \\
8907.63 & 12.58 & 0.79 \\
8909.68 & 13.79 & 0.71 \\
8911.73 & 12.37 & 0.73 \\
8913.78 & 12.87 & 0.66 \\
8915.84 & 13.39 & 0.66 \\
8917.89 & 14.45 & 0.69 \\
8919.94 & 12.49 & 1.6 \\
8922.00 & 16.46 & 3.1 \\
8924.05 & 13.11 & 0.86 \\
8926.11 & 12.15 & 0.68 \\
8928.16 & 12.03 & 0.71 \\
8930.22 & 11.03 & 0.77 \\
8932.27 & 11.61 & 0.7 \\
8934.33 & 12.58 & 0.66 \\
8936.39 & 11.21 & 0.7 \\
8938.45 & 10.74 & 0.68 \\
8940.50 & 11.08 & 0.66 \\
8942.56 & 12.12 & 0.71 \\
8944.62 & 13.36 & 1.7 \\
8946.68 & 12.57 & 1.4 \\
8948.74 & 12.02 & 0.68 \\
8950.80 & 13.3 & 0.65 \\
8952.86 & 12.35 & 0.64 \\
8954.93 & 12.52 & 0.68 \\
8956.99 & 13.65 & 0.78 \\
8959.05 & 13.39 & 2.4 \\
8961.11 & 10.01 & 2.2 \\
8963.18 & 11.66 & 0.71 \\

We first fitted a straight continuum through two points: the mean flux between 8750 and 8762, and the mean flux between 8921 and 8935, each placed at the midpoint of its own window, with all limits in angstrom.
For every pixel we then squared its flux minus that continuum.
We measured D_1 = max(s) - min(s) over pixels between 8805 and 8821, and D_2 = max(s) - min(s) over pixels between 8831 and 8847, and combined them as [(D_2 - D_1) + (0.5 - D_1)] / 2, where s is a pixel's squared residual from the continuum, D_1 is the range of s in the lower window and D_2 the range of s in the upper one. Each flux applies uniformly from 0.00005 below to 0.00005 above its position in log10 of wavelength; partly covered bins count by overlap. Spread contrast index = 0.2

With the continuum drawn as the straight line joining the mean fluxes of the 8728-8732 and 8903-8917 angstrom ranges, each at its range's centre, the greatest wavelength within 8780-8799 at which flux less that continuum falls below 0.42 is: 8789.46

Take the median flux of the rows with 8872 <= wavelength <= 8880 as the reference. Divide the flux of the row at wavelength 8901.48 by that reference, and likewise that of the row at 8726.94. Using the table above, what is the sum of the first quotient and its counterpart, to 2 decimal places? 2.12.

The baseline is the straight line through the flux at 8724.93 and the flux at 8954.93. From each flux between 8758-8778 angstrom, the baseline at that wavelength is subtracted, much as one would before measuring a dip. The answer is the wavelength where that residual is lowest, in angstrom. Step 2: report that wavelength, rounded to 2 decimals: 8769.24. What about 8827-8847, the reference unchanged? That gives 8838.16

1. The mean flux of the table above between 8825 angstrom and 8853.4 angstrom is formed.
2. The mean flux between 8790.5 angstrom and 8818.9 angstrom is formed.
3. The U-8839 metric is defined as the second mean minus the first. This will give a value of 0.54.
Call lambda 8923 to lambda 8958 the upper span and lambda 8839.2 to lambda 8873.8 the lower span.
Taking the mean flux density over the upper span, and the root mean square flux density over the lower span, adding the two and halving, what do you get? 12.6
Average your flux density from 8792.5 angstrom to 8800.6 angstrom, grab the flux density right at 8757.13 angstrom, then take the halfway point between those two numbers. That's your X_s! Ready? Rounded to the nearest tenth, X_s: 13.8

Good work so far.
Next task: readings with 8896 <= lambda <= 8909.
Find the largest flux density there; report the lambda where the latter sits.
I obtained 8899.43 angstrom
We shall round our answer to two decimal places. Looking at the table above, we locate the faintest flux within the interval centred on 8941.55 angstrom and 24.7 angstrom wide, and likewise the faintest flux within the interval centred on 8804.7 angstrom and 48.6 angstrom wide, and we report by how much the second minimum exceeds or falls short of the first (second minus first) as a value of 1.29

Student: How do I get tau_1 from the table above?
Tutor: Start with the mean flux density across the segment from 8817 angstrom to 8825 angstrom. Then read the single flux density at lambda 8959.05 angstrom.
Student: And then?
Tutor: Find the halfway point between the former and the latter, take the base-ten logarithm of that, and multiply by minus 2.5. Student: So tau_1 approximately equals -2.83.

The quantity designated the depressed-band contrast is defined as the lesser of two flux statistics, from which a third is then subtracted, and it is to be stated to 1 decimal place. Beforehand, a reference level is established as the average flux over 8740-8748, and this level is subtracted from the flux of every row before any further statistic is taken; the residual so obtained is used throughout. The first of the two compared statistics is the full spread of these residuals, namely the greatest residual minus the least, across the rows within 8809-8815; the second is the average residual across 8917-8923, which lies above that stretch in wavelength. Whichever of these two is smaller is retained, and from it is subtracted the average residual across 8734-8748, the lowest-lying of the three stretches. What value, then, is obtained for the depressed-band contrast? 1.1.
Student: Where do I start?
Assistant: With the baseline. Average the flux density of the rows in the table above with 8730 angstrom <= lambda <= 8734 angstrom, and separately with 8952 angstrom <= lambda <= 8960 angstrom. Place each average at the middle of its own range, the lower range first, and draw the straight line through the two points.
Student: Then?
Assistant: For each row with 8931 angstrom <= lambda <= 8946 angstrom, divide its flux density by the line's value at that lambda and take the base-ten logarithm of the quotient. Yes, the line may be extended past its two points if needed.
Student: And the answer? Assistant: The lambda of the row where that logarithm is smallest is 8938.45 angstrom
